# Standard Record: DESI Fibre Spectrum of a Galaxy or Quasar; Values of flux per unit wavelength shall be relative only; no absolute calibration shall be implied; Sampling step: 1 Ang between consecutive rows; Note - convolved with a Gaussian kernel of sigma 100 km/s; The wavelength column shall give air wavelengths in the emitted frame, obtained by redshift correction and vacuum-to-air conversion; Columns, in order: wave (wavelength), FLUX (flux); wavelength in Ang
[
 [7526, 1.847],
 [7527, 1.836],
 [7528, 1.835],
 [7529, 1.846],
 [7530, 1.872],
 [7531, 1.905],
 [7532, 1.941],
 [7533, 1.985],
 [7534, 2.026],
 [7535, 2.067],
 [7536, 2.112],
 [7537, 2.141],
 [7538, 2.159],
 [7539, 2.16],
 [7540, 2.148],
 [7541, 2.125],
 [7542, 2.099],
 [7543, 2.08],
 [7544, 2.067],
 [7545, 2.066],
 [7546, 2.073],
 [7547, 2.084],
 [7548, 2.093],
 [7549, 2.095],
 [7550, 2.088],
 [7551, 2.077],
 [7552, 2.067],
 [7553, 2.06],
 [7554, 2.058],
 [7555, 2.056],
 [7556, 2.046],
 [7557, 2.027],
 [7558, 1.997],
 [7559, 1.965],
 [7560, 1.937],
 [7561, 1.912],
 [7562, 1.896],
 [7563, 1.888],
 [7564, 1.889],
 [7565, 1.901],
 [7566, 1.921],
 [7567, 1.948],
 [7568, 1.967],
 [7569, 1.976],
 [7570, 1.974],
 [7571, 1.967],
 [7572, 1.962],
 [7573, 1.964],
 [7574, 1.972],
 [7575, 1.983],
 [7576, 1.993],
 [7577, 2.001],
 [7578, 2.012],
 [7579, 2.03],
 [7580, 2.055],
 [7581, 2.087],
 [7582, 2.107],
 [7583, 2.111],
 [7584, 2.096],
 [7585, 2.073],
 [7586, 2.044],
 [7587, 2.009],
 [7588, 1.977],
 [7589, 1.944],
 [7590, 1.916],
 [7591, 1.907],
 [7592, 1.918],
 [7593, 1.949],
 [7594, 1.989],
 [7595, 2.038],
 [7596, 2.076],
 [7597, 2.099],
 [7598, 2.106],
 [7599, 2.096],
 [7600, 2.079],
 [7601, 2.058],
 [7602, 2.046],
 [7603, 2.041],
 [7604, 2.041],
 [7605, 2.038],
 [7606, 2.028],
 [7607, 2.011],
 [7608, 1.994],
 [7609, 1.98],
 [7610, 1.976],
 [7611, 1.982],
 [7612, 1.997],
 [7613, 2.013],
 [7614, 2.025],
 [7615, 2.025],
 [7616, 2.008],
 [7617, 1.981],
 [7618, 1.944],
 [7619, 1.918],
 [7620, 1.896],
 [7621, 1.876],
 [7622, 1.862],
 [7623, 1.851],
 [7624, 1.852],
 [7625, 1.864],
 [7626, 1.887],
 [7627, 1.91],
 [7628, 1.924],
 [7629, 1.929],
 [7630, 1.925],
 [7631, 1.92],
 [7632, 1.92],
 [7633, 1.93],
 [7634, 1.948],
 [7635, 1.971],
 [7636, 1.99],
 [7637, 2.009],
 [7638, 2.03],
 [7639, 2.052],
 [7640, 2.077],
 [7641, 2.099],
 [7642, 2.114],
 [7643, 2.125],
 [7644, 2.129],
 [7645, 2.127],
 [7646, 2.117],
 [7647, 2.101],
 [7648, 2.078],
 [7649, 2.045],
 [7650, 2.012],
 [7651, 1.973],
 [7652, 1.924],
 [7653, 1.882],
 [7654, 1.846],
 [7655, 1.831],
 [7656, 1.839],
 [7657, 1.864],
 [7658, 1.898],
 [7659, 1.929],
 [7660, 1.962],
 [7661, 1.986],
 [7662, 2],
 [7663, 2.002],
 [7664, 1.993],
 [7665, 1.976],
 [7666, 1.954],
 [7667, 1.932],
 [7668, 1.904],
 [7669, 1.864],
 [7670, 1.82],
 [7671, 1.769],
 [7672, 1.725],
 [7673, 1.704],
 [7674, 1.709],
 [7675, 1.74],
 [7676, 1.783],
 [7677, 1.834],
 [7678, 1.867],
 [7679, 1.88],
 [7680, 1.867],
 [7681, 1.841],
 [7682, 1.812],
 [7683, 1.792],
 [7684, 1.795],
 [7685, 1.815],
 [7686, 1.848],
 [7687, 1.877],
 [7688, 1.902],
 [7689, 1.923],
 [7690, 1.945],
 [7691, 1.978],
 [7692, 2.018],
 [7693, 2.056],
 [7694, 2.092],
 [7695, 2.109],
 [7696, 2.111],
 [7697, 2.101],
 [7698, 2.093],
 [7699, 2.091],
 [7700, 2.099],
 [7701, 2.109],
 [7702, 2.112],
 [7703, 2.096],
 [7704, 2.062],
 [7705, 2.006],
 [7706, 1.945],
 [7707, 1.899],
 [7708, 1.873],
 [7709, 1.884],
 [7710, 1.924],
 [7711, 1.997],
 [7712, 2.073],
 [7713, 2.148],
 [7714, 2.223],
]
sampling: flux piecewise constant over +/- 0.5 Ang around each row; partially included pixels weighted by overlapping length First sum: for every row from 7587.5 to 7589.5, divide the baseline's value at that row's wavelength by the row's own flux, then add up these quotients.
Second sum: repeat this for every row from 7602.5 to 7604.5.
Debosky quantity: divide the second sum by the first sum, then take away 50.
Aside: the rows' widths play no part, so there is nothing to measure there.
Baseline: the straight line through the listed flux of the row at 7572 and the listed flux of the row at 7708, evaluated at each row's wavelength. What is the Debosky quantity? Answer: -49.04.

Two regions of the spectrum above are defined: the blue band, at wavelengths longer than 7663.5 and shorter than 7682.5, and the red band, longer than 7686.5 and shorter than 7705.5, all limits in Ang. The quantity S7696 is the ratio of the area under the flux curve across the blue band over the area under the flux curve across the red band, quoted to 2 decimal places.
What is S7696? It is 0.90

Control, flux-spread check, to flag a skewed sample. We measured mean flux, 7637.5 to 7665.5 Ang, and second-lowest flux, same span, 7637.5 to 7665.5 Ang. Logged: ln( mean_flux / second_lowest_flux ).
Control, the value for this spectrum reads 0.084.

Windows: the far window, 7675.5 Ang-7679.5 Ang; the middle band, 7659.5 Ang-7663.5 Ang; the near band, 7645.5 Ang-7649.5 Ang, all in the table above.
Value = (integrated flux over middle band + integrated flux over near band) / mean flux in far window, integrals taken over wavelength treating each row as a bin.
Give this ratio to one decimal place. 8.8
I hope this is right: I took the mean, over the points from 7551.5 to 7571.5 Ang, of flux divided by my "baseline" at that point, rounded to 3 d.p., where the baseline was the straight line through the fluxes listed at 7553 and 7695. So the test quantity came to 0.956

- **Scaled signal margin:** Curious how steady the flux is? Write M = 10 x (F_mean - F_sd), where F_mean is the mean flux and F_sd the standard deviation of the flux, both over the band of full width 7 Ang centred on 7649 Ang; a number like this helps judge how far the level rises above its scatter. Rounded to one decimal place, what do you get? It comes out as 19.7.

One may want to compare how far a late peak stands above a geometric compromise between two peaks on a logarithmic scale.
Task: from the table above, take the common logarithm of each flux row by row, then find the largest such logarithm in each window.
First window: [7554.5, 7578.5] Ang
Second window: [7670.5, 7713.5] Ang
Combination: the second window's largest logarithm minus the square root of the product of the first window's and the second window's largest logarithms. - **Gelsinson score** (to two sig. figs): 0.0096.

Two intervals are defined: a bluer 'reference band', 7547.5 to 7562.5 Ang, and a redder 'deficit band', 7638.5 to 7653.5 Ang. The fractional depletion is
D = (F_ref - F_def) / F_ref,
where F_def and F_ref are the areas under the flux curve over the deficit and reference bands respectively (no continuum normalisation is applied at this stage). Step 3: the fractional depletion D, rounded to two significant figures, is -0.016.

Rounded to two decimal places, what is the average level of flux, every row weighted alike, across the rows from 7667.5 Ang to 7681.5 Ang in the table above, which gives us 1.81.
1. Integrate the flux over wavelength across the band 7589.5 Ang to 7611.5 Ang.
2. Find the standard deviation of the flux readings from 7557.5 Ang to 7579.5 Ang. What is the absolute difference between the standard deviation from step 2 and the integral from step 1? 44.3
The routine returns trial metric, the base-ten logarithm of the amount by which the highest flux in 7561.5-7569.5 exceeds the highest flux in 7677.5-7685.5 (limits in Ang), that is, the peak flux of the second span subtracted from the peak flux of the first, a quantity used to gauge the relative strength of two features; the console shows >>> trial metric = -1.0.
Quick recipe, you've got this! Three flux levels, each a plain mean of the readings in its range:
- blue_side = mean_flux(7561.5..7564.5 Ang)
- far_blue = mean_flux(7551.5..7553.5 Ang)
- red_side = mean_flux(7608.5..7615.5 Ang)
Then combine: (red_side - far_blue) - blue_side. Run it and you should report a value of -1.95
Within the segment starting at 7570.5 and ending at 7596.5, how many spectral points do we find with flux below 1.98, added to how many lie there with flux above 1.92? 33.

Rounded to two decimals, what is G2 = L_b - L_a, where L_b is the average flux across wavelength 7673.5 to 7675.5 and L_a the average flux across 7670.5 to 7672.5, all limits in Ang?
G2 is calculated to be -0.02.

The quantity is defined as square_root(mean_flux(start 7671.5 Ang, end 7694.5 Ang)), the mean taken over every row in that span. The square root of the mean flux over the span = 1.36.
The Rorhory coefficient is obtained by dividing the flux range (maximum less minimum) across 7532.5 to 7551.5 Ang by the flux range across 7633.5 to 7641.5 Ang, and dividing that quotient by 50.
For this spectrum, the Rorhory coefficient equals 0.023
